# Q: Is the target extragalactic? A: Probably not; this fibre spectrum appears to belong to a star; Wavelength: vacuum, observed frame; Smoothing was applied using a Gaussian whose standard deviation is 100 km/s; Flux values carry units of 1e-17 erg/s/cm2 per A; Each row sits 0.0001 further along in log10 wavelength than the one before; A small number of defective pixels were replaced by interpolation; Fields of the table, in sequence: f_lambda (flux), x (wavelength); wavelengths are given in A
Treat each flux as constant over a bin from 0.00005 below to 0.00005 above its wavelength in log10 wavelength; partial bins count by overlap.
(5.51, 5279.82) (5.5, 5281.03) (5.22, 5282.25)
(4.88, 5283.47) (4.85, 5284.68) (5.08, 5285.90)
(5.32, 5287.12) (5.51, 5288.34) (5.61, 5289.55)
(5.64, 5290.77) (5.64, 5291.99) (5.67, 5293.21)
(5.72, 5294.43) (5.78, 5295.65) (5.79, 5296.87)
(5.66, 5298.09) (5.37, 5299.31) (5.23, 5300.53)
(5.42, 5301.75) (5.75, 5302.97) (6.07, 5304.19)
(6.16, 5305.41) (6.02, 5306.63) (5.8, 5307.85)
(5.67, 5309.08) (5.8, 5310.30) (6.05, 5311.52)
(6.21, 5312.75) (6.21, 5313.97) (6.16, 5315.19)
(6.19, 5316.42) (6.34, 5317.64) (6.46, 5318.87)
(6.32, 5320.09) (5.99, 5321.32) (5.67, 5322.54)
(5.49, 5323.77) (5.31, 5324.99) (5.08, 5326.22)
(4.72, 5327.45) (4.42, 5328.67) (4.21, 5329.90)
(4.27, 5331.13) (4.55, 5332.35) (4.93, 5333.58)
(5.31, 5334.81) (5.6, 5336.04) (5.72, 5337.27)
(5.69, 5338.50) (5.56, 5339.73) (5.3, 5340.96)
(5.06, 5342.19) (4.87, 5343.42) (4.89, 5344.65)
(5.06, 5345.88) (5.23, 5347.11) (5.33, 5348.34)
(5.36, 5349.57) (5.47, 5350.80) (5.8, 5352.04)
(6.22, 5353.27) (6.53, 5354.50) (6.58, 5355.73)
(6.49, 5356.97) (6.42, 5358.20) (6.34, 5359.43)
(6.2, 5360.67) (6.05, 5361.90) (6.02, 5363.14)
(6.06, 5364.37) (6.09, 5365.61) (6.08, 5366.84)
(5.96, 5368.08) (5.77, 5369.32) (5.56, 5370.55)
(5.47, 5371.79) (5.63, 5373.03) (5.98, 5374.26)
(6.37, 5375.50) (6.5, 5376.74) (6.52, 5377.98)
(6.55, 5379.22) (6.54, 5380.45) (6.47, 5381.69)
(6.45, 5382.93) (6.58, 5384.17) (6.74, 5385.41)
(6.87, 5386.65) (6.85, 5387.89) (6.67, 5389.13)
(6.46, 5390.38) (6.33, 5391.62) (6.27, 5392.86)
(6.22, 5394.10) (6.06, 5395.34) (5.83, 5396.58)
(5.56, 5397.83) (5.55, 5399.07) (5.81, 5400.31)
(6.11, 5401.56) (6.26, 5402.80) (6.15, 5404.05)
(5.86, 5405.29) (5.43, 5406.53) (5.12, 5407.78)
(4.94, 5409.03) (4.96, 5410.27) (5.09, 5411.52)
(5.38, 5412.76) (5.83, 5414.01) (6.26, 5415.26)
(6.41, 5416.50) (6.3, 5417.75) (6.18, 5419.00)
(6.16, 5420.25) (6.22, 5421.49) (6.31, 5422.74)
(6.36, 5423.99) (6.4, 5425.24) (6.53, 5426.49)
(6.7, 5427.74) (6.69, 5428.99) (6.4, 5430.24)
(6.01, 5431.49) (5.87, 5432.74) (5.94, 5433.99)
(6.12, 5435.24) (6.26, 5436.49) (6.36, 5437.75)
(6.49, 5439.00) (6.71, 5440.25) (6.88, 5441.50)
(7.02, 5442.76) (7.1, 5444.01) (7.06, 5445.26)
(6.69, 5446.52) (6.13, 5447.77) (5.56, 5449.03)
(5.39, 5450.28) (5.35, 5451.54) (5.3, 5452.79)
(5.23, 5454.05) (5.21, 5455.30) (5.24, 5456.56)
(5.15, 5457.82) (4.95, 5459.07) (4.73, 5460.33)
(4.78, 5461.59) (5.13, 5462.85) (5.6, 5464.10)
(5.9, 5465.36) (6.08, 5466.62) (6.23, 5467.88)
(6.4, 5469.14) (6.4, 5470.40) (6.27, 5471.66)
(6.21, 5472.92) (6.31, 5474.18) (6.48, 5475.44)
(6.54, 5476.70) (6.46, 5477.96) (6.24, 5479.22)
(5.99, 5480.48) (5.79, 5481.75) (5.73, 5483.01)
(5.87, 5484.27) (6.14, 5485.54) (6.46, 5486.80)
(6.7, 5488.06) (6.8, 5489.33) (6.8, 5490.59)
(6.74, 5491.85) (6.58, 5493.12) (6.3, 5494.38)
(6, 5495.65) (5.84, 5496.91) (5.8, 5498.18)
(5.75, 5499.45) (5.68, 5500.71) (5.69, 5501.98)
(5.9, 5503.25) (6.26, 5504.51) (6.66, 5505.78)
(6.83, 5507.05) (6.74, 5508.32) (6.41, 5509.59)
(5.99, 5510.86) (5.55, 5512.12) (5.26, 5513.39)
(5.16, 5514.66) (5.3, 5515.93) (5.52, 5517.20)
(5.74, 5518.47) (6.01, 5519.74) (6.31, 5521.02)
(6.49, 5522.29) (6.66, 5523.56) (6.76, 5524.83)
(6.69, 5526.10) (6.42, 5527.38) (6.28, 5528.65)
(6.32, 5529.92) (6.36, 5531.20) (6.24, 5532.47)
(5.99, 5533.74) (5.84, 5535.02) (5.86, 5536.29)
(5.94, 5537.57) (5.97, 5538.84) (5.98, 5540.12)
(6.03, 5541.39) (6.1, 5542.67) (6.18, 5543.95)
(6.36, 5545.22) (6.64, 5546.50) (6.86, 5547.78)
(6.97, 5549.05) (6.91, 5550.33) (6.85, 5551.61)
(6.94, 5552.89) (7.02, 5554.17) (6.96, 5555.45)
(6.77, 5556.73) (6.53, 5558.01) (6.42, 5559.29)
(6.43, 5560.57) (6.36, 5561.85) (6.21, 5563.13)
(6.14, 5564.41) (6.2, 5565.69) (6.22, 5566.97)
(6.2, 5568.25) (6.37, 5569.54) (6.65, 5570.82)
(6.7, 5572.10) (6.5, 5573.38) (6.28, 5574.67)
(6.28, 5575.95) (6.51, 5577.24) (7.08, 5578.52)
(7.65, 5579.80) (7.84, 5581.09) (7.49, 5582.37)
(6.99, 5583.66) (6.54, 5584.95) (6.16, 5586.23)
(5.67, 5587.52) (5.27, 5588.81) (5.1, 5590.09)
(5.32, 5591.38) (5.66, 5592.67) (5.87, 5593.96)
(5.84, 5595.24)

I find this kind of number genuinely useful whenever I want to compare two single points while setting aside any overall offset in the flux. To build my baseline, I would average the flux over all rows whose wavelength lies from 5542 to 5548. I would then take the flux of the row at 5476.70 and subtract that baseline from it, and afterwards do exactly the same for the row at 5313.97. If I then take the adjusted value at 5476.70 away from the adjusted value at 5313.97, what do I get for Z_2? -0.3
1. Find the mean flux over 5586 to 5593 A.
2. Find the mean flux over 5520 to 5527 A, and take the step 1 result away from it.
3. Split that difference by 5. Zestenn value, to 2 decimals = 0.21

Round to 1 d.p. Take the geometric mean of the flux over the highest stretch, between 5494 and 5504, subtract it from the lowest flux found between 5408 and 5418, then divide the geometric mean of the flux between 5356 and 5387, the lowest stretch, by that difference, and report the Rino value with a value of -6.7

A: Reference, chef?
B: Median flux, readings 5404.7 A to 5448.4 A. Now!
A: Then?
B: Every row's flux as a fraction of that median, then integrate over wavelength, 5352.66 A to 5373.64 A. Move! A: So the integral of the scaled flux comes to 20.4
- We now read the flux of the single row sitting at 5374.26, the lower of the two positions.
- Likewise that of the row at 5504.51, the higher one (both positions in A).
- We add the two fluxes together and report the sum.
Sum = 12.2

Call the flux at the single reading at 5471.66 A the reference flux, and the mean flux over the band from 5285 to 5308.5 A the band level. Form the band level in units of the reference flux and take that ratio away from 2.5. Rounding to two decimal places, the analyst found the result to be 1.60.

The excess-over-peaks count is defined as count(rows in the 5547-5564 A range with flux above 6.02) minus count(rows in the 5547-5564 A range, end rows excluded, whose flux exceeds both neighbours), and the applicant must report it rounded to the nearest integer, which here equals 10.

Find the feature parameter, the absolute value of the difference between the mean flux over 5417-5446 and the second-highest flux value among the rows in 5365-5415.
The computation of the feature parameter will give 0.41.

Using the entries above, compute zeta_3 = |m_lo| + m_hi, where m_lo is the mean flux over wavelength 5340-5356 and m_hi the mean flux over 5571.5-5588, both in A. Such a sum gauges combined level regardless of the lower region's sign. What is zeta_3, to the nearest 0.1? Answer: 12.3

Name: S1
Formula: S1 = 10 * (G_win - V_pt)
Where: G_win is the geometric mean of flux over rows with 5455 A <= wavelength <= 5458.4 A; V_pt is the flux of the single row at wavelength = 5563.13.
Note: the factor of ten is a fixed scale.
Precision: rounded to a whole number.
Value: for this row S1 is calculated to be -10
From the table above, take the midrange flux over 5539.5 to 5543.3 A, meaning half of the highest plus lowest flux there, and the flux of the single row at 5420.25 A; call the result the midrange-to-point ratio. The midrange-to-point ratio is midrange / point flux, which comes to 0.98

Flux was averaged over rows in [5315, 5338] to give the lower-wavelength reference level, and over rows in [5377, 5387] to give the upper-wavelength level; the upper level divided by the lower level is 1.22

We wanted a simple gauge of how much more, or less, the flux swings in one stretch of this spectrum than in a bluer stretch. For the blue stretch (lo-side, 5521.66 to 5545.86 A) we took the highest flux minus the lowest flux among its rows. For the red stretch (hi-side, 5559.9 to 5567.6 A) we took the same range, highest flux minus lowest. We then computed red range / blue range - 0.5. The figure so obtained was -0.2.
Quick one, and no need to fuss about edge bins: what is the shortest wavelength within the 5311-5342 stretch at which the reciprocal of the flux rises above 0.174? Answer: 5322.54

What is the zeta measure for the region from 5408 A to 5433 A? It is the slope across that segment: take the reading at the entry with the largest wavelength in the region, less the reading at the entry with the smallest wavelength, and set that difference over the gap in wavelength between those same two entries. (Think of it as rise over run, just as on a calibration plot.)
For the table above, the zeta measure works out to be 0.04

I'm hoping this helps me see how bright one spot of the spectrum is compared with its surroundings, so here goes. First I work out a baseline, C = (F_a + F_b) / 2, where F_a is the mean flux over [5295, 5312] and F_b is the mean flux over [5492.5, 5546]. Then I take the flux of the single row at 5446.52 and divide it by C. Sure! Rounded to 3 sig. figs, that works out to 1.13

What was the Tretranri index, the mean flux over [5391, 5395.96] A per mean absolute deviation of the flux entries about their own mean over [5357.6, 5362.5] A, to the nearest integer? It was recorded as 49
